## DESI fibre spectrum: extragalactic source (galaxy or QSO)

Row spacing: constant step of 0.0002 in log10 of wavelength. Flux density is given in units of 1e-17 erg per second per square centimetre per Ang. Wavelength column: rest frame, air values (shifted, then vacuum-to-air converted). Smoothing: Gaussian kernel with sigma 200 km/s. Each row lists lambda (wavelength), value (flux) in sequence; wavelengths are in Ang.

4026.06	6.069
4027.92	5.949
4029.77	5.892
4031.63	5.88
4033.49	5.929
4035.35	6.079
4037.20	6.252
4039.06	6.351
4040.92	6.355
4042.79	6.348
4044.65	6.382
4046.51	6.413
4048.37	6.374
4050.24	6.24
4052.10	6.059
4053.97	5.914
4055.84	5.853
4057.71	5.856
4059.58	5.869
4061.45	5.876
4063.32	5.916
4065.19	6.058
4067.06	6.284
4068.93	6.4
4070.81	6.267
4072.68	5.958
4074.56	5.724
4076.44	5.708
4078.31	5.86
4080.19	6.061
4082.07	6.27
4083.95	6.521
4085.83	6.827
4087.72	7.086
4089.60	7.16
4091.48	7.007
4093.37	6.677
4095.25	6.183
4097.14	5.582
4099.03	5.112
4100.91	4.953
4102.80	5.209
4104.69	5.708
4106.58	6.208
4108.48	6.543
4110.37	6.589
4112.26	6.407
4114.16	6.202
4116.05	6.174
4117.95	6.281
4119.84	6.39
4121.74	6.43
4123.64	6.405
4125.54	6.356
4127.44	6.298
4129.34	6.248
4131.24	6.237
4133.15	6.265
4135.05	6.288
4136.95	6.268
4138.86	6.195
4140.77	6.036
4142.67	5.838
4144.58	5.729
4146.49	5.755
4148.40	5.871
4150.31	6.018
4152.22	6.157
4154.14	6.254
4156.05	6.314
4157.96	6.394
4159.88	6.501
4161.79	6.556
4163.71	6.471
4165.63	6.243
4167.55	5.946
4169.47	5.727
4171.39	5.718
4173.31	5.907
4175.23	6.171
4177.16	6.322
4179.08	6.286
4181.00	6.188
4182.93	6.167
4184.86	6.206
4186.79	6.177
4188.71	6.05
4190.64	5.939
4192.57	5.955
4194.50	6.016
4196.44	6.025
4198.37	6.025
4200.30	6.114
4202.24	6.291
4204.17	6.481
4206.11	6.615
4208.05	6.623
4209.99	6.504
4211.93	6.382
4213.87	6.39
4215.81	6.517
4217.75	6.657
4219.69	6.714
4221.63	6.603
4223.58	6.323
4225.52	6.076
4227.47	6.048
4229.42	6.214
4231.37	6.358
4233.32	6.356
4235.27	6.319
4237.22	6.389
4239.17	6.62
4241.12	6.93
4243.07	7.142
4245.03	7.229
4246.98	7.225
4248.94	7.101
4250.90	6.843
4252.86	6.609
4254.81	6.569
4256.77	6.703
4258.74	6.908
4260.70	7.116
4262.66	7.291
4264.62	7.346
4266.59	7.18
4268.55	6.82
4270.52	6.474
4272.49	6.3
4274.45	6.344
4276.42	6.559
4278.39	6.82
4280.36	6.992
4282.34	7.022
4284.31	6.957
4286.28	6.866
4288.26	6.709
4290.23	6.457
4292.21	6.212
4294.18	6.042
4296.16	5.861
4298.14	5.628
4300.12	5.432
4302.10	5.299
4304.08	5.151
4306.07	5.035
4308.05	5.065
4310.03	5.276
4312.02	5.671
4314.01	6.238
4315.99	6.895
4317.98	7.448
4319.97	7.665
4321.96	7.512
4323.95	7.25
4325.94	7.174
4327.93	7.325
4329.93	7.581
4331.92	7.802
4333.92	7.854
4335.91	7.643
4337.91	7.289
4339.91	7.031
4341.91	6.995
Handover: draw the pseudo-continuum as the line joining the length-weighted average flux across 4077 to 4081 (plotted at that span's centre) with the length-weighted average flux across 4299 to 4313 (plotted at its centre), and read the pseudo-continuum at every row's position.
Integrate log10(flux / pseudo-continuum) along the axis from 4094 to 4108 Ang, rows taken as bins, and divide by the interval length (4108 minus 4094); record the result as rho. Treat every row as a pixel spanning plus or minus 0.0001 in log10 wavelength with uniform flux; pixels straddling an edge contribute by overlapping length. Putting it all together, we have -0.02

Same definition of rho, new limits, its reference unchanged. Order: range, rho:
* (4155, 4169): 0.04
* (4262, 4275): 0.10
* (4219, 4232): 0.06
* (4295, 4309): 0.01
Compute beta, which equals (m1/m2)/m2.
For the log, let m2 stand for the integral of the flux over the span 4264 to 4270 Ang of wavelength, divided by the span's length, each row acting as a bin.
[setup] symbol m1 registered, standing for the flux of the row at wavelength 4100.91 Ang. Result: 0.10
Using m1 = 4.953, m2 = 7.05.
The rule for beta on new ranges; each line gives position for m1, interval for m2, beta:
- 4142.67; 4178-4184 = 0.15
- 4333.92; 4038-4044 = 0.20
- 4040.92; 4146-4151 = 0.18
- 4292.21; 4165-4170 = 0.17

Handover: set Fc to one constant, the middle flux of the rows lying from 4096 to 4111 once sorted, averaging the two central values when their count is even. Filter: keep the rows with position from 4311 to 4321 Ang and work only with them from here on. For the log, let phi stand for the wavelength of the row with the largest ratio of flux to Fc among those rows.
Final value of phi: 4319.97 Ang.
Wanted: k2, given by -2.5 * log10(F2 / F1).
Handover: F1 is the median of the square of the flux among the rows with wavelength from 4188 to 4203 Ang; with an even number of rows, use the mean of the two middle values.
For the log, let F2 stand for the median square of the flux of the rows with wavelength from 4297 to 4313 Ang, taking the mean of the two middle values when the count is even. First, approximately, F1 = 36.3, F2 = 28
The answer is 0.28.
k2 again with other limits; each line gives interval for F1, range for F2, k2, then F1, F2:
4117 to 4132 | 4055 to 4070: 0.15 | 40.0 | 35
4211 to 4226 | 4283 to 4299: 0.04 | 41.7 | 40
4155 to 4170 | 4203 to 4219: -0.05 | 40.4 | 42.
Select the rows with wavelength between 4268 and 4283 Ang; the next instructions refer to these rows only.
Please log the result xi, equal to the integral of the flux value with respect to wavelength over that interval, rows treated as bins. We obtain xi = 100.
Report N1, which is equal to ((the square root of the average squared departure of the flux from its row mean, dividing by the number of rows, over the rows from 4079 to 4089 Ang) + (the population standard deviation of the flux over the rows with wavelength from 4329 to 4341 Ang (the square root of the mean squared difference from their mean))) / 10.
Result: 0.066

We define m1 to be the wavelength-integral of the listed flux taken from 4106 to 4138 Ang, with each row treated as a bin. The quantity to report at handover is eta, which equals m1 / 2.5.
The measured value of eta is 81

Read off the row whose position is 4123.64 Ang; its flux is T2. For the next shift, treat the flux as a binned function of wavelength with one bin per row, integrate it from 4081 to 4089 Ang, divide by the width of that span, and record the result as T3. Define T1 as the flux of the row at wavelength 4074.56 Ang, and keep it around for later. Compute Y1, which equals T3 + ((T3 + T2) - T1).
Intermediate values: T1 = 5.724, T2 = 6.405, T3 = 6.7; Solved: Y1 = 14.0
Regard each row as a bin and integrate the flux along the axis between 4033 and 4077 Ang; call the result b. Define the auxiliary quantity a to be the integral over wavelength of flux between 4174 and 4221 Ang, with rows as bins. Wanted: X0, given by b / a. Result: 0.91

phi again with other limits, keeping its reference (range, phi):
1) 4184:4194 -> 4184.86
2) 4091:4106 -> 4091.48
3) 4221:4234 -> 4221.63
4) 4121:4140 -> 4121.74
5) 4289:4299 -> 4290.23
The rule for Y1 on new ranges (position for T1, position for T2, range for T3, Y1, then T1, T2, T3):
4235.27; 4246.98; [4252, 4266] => 14.8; 6.319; 7.225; 6.9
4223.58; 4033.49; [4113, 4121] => 12.1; 6.323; 5.929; 6.3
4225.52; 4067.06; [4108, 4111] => 13.4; 6.076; 6.284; 6.6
